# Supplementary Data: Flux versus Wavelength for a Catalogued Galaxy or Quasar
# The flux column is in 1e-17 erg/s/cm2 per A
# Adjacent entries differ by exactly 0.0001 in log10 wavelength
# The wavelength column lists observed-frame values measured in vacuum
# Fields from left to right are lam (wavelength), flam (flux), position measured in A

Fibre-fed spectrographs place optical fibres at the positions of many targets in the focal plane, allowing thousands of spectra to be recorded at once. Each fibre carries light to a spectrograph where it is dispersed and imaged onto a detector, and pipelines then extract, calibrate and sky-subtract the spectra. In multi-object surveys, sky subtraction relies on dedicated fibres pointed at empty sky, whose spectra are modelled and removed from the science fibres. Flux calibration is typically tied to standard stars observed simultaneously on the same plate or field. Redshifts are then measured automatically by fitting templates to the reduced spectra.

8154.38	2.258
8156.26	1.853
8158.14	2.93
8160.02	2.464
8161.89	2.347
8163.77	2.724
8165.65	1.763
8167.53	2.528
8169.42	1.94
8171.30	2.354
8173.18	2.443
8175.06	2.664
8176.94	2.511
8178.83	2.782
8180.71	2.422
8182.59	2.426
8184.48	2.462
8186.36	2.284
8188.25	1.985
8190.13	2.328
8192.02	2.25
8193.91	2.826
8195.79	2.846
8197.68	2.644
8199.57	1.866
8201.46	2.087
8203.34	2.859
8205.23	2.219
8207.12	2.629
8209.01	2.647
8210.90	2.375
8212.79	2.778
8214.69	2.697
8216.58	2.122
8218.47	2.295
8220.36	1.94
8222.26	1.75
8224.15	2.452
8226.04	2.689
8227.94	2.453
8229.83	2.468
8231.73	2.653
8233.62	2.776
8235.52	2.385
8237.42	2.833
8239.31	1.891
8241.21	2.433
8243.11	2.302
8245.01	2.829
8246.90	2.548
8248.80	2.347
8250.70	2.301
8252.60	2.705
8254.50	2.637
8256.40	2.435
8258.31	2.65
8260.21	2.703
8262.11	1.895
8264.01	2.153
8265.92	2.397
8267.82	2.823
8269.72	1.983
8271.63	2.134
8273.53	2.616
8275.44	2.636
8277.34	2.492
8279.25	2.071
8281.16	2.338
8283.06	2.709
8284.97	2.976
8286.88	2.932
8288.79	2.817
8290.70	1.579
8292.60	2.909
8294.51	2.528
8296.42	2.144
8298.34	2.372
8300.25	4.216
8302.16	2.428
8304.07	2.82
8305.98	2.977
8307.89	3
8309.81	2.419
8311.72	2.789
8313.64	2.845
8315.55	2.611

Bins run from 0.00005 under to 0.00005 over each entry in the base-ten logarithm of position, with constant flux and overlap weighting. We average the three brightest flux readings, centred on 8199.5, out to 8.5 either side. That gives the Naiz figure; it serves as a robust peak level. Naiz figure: 2.84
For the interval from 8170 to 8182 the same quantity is 2.65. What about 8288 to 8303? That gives 3.31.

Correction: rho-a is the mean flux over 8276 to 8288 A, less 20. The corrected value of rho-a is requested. -17.4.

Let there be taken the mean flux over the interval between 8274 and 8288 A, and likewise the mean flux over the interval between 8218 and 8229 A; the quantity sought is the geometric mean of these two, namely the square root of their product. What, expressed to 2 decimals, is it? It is 2.42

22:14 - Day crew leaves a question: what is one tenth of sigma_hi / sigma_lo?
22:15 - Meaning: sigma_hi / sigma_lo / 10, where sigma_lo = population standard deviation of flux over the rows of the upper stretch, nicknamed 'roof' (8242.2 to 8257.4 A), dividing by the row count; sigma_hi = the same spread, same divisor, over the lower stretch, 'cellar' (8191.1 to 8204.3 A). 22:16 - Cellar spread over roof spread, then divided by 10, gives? 0.20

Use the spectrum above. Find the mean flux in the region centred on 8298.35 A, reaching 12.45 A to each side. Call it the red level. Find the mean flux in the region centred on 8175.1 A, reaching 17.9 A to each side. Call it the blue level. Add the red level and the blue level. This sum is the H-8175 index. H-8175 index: 5.10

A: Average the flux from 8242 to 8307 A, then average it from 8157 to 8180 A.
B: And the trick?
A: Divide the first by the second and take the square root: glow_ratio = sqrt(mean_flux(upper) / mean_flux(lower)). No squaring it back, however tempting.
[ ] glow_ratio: 1.02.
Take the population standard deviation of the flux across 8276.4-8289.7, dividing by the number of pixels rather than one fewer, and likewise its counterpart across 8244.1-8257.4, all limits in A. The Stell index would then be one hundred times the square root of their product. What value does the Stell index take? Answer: 23.5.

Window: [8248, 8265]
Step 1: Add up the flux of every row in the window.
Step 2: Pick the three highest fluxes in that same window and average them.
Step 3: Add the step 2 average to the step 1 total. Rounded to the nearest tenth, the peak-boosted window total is 24.5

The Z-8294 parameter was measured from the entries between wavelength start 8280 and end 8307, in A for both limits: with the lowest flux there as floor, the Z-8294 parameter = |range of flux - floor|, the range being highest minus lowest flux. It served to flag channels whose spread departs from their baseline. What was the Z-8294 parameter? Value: 1.06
